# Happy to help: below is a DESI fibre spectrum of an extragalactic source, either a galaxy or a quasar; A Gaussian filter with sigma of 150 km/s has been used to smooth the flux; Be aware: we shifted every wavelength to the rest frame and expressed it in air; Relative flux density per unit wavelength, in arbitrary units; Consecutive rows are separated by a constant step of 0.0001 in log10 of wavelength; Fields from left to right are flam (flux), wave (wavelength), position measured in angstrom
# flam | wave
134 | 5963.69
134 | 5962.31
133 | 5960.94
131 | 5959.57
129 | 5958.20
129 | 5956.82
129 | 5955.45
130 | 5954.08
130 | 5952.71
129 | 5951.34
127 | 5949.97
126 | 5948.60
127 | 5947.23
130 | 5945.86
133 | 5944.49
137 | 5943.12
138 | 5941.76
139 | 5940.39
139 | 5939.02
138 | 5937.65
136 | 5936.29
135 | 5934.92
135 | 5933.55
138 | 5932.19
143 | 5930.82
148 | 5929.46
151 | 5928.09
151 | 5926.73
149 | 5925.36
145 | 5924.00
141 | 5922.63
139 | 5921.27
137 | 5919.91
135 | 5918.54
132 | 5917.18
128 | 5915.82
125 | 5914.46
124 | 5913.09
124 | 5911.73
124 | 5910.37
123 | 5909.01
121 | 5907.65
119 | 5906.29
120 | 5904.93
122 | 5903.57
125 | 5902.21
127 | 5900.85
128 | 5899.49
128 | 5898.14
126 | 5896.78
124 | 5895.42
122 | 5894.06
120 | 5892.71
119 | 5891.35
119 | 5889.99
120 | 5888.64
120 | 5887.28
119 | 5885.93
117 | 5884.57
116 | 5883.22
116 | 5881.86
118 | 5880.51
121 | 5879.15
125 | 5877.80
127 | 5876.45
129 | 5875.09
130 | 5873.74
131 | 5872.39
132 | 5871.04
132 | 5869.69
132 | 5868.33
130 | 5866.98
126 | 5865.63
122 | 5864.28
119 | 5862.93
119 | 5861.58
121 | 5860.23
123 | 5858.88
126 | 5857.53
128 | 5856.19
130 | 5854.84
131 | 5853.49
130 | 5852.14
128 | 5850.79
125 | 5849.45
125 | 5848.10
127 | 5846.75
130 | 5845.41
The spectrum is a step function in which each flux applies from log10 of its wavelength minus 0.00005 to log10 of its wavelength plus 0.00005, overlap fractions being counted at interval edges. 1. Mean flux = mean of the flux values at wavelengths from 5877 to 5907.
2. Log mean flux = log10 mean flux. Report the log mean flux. 2.08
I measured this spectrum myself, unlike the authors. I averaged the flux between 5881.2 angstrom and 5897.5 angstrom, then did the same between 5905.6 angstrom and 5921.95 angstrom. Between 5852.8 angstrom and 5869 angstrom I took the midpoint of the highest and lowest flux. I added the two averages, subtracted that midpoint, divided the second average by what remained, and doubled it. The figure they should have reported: 2.09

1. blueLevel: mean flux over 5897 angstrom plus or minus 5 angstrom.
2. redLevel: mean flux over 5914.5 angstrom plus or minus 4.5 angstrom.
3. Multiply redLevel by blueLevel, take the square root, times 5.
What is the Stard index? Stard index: 631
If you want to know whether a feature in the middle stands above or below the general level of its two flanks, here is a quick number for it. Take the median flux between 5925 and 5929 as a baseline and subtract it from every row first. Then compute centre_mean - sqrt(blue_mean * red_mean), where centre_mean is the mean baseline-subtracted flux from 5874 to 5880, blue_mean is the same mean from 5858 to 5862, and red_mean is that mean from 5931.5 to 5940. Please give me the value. -46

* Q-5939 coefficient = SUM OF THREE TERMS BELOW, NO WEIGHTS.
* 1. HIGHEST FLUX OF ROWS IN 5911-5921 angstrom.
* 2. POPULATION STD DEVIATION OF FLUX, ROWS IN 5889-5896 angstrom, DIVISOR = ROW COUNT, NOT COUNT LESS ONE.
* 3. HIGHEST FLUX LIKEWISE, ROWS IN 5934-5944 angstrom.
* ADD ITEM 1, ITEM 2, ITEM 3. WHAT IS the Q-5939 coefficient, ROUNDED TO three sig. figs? 278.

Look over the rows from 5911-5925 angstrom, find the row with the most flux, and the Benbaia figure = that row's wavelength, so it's 5924.00 angstrom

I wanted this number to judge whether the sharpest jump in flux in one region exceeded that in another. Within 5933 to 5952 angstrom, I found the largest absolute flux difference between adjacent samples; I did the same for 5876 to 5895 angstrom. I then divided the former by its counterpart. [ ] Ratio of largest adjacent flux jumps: 1.00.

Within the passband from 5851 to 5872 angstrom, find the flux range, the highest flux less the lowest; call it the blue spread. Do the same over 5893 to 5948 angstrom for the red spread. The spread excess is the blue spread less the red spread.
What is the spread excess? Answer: -19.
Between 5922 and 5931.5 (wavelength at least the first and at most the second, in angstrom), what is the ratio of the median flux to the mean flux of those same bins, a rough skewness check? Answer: 1.01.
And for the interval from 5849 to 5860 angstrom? 1.00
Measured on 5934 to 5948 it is 1.01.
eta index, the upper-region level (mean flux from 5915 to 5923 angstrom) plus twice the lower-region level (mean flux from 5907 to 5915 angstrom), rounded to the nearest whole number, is 382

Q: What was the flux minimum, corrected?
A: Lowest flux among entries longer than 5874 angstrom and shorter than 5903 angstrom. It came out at 116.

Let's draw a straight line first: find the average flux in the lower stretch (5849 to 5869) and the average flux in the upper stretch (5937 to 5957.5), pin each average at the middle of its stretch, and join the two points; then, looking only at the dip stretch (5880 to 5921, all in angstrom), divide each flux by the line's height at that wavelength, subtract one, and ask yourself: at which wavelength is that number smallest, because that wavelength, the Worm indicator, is 5883.22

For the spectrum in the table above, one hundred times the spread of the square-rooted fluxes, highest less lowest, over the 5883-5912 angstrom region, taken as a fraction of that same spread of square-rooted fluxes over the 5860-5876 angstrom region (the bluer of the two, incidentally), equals 94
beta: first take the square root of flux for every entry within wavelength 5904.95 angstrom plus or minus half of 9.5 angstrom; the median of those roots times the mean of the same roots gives 122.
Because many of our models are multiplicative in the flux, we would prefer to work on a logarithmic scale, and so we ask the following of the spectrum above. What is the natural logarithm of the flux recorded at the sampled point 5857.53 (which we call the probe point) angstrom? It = 4.84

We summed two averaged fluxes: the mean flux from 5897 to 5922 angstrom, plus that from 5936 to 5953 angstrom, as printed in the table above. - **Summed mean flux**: 260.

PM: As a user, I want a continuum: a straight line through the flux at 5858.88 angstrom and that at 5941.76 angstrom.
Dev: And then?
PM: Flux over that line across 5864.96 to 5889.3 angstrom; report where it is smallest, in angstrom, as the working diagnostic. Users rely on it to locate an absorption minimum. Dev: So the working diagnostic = 5883.22 angstrom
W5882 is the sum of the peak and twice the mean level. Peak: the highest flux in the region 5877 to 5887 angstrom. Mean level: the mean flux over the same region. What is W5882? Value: 363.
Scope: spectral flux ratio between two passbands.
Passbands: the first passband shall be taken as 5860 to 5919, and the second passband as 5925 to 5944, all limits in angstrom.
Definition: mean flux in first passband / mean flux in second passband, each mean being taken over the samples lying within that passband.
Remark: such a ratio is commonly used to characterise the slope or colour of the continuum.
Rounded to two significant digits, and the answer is 0.88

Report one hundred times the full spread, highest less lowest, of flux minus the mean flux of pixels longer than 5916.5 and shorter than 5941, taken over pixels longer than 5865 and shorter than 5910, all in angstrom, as 1600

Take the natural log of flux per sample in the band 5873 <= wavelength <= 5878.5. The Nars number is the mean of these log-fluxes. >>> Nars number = 4.85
